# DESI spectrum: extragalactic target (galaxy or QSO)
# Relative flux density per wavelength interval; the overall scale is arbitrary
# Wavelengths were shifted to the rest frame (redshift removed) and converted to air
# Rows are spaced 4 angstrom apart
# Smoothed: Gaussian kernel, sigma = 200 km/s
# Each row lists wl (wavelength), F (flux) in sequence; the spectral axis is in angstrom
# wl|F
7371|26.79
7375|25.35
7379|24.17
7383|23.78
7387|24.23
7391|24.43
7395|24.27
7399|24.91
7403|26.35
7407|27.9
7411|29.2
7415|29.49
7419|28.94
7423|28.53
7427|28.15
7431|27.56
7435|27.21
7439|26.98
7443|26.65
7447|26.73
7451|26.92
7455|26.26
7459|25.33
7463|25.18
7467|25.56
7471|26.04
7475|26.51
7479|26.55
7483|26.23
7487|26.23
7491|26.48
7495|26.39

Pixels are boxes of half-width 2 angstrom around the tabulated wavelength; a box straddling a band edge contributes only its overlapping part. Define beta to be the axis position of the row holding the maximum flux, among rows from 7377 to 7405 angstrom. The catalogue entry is 7403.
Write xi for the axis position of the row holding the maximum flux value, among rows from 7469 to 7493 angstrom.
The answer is 7479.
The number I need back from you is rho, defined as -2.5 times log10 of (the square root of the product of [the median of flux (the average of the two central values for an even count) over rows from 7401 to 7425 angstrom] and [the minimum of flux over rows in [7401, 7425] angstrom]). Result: -3.60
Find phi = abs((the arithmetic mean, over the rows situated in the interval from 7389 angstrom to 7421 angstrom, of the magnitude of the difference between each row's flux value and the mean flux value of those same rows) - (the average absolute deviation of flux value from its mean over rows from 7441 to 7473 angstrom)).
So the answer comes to 1.39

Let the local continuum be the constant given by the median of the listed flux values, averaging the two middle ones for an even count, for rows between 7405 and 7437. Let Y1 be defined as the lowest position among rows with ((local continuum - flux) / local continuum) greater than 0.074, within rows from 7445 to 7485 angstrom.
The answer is 7459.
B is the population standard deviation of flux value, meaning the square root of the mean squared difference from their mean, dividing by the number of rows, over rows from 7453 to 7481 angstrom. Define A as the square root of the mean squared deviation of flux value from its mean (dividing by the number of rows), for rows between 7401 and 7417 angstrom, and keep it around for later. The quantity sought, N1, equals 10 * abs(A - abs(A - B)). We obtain 5.2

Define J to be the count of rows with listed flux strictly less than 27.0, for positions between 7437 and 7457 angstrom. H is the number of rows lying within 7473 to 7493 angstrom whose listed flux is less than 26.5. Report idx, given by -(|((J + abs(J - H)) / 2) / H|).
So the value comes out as -1.17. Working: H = 3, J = 5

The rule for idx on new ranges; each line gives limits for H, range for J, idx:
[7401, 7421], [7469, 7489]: -4.50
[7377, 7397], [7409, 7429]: -0.50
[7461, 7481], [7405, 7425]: -0.50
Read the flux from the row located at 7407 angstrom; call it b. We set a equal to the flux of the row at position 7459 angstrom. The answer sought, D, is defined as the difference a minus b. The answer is -2.6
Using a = 25.33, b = 27.9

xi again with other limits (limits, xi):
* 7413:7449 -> 7415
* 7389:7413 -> 7411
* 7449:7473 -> 7451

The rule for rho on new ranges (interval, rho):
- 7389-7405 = -3.47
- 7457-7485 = -3.52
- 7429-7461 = -3.54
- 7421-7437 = -3.60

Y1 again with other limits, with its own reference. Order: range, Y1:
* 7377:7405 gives 7379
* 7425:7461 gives 7459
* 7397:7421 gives 7399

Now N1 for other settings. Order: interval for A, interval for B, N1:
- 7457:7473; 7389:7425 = 13.7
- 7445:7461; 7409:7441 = 3.5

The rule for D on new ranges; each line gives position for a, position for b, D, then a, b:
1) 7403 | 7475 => -0.2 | 26.35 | 26.51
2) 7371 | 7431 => -0.8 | 26.79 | 27.56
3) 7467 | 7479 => -1.0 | 25.56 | 26.55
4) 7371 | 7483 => 0.6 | 26.79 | 26.23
